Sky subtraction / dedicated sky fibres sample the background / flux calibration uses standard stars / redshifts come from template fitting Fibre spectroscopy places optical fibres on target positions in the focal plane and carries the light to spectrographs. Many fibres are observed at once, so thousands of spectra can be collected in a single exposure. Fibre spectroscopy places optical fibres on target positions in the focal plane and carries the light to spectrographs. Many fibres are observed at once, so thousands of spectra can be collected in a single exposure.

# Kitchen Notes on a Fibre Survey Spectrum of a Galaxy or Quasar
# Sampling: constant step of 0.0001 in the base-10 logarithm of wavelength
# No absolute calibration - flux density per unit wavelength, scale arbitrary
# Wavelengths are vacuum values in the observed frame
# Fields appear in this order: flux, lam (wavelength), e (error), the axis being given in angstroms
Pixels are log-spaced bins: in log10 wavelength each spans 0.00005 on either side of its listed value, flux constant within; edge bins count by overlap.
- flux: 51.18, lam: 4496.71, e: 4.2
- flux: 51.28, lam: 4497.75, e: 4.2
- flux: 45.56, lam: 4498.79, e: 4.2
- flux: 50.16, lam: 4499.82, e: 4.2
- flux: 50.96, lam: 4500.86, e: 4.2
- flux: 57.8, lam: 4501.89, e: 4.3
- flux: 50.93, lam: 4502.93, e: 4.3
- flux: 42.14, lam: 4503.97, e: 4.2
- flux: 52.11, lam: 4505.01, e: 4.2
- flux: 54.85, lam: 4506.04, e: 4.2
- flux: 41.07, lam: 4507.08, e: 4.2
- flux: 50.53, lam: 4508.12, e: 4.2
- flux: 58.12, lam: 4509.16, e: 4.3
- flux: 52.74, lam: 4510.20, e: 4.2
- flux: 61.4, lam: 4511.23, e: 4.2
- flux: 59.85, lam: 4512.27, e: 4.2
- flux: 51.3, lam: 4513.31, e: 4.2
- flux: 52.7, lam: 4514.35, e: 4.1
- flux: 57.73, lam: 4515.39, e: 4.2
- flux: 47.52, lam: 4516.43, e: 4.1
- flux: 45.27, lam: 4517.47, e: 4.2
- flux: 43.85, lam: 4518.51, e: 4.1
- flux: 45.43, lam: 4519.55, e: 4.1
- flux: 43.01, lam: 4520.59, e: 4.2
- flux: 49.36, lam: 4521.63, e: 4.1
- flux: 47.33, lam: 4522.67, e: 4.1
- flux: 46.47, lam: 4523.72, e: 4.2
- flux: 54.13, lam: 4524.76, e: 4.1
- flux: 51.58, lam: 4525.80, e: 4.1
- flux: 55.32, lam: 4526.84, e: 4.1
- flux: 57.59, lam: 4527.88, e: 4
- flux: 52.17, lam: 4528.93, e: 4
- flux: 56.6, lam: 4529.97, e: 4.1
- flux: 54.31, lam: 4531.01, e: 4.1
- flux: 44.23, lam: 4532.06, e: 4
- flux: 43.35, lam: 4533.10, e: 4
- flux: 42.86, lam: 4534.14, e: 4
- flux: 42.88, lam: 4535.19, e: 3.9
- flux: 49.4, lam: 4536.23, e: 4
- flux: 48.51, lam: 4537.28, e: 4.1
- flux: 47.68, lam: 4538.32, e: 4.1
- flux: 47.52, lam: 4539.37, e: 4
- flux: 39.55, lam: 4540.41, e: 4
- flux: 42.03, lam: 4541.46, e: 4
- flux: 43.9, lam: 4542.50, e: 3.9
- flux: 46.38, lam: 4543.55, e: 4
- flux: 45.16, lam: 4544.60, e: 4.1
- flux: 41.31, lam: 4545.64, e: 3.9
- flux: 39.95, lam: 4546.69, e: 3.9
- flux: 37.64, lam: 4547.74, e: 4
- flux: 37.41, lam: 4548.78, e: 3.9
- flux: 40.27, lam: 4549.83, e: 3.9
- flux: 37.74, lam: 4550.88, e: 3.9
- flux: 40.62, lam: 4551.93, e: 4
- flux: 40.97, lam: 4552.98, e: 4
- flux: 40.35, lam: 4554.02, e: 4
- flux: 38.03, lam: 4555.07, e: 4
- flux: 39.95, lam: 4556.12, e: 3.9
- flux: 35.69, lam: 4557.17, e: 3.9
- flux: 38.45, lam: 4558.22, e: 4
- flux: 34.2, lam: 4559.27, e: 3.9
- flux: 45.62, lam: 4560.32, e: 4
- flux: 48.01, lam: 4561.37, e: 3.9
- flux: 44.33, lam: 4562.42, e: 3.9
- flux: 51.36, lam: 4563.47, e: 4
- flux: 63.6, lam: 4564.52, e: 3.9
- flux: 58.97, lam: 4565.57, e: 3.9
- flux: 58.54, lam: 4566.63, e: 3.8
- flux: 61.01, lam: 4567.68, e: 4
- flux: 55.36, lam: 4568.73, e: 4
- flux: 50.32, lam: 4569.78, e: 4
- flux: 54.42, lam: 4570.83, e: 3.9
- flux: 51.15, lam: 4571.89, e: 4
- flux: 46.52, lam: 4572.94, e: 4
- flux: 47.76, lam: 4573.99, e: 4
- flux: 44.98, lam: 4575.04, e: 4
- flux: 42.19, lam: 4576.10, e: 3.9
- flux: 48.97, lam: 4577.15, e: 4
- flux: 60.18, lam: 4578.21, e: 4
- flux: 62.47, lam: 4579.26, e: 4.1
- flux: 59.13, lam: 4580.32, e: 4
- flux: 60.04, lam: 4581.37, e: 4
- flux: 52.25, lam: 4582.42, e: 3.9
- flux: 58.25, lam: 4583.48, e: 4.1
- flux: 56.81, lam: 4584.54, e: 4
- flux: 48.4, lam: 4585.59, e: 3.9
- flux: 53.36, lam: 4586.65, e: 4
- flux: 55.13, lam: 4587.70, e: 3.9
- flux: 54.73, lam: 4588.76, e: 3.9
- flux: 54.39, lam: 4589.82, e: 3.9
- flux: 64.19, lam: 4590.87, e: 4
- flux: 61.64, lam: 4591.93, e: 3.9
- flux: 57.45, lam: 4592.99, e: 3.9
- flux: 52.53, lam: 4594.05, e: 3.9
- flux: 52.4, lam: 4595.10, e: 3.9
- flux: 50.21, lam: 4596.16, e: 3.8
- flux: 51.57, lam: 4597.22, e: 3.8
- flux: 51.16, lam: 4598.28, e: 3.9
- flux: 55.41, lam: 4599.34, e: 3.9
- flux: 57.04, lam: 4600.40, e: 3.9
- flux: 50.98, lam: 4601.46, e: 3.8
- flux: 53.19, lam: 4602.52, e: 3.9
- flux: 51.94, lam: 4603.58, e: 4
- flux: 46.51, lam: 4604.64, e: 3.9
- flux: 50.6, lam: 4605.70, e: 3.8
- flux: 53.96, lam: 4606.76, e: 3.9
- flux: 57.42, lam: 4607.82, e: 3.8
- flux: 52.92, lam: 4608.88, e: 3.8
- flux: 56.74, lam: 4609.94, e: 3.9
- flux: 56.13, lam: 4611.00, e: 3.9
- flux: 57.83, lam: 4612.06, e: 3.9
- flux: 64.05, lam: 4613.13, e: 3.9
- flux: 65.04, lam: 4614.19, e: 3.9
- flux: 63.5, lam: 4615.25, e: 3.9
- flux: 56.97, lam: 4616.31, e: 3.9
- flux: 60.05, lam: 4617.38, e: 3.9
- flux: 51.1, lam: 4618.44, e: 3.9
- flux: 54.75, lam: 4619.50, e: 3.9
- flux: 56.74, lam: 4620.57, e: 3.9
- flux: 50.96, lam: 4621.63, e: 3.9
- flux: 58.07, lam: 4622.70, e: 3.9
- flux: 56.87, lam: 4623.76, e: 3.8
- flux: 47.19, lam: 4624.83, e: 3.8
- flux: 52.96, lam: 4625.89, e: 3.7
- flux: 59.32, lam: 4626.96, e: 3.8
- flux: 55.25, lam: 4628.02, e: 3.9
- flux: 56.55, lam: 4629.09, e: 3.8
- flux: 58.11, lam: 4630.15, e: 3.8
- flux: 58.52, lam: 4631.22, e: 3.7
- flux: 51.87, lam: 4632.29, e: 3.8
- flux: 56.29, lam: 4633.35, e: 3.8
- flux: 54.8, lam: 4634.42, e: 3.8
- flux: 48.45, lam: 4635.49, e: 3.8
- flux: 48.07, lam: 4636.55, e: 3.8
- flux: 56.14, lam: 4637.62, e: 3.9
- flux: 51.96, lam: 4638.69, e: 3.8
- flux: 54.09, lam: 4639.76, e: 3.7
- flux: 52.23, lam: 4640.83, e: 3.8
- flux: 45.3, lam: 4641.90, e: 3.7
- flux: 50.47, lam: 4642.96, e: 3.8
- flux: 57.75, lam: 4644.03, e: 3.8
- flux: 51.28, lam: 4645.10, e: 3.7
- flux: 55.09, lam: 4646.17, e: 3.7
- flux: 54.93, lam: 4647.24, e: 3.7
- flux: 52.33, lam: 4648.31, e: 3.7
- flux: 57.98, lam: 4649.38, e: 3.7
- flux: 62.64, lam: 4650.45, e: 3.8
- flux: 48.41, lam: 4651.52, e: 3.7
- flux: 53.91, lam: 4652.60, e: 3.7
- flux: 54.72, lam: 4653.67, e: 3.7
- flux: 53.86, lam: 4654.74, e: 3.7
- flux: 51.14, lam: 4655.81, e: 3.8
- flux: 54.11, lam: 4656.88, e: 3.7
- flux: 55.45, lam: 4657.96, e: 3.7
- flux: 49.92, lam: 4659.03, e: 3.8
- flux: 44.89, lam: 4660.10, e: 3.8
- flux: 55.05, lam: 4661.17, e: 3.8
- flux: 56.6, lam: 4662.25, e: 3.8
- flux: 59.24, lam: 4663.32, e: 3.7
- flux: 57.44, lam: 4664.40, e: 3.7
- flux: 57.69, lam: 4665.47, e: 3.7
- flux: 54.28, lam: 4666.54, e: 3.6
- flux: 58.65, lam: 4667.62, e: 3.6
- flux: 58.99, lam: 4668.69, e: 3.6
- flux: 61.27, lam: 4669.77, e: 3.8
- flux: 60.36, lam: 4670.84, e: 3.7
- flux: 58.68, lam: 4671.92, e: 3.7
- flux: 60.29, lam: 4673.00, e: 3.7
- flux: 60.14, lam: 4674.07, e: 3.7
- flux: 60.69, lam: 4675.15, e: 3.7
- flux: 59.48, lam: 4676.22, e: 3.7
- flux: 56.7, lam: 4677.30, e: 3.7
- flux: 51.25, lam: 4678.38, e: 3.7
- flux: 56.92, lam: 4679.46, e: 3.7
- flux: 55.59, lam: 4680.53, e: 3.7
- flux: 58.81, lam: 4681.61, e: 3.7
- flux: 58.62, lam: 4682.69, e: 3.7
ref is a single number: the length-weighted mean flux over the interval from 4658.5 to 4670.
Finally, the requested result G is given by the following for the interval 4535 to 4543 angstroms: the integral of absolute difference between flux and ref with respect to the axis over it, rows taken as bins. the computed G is 83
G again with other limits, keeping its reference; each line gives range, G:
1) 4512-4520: 55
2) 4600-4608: 31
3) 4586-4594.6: 27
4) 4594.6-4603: 28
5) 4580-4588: 26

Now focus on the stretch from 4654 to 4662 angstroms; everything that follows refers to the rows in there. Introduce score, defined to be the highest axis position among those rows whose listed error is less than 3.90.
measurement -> 4661.17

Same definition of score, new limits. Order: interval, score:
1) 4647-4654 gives 4653.67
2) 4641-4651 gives 4650.45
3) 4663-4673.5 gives 4673.00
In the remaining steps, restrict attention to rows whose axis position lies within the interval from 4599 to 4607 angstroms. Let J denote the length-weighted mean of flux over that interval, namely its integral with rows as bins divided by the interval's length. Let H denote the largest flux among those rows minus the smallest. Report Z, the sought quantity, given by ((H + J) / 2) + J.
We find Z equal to 84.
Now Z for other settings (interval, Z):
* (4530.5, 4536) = 74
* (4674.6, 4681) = 90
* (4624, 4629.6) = 88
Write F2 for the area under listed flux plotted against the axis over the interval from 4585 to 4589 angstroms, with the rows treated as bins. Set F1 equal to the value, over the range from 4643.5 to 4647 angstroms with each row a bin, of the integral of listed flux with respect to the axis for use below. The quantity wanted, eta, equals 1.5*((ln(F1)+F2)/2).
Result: 163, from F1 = 191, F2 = 212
